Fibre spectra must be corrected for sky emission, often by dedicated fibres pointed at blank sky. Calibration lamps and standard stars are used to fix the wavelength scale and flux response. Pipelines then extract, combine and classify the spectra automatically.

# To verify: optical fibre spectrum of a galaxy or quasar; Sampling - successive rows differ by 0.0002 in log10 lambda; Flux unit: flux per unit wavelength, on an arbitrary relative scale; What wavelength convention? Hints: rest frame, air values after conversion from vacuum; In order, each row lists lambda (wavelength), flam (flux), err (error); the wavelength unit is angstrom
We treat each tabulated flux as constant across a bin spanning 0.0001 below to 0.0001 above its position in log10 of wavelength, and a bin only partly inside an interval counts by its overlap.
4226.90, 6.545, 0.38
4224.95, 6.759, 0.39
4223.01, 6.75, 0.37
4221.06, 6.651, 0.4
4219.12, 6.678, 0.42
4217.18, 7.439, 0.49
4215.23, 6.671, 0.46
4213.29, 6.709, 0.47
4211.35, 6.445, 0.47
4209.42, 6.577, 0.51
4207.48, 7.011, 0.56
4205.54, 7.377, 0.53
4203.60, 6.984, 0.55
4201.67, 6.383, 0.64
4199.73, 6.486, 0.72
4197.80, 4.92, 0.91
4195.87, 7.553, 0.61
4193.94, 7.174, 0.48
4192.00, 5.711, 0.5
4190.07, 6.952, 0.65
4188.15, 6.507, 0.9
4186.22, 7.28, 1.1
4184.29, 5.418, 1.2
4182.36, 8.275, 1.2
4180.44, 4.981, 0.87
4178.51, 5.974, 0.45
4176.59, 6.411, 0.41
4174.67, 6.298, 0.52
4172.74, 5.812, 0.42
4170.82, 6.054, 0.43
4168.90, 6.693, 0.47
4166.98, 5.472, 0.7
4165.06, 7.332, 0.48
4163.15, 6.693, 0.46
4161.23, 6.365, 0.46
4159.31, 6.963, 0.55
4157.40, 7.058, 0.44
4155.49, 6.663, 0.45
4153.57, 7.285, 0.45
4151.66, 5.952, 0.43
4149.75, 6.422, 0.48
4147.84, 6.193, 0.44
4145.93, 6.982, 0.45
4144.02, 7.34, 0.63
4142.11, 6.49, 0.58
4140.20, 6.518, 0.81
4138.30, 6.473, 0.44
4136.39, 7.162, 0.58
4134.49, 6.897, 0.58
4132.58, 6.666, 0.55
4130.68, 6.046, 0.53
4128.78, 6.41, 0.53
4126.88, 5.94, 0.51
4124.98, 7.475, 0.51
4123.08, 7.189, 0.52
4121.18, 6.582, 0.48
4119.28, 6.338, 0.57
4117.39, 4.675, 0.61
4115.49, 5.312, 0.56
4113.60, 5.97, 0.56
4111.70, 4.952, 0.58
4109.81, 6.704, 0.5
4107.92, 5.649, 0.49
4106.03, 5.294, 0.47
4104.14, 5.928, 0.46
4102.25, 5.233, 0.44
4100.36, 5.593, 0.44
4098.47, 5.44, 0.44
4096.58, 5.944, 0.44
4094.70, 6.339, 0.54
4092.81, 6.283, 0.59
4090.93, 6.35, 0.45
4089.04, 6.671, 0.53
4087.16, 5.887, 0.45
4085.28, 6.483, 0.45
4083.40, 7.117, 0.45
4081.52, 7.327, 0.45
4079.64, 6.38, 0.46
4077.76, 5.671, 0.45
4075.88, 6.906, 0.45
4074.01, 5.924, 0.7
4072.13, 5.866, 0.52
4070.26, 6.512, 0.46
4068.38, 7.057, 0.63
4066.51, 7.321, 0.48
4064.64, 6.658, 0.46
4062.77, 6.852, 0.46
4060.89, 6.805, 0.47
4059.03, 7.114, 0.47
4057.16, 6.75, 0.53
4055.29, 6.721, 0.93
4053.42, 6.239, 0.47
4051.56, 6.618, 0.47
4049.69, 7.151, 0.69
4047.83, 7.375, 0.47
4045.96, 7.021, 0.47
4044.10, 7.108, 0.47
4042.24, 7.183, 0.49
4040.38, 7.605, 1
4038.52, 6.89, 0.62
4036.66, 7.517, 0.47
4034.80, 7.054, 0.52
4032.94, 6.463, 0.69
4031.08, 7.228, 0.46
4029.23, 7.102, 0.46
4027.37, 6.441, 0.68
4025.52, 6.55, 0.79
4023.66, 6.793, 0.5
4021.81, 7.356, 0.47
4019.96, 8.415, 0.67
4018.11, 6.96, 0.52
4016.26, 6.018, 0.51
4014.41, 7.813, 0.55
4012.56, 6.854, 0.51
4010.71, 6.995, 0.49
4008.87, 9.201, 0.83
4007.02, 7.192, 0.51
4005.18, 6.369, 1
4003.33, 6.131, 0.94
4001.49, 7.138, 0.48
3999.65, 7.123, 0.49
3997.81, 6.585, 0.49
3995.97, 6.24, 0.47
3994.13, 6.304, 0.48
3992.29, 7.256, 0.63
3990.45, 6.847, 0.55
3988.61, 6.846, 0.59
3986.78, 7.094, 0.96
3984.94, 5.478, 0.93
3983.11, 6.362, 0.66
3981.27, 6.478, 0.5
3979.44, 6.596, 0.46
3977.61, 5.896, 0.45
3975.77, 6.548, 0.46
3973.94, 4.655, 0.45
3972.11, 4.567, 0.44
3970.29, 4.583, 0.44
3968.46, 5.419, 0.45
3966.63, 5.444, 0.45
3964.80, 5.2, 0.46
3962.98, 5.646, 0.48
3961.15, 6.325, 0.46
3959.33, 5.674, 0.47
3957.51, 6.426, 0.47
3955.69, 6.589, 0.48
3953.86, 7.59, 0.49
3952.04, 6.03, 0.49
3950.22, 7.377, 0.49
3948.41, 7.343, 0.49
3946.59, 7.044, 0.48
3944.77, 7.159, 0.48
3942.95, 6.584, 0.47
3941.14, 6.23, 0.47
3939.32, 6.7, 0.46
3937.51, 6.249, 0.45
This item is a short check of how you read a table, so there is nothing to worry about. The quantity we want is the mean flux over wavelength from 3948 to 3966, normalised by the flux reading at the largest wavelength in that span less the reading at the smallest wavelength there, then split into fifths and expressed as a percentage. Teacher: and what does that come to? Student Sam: -60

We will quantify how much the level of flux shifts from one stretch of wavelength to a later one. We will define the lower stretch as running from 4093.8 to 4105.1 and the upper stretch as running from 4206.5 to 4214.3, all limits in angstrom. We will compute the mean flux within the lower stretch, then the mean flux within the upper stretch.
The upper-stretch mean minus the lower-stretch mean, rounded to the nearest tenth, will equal 0.9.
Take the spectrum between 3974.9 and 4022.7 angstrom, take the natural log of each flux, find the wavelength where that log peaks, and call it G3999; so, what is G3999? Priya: 4008.87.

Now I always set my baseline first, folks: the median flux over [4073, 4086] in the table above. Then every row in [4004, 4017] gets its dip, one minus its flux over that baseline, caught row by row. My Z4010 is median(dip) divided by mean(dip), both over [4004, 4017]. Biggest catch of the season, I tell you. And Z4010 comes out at 0.71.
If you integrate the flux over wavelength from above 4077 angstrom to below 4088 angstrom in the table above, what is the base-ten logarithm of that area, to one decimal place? 1.9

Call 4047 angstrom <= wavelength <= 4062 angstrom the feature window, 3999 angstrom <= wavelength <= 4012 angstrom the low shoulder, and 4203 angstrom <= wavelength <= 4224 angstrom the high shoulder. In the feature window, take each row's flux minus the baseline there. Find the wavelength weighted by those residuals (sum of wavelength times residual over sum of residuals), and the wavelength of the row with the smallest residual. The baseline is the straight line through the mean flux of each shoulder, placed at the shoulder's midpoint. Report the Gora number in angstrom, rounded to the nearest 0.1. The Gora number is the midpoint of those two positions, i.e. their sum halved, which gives 4054.6 angstrom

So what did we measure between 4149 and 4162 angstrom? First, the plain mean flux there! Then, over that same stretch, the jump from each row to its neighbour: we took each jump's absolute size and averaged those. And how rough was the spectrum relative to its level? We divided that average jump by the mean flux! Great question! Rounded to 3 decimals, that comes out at 0.088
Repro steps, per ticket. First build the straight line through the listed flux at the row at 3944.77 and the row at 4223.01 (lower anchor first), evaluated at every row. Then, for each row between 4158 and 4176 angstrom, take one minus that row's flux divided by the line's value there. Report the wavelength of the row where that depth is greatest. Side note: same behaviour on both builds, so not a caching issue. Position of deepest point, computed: 4166.98 angstrom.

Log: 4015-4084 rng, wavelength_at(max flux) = 4019.96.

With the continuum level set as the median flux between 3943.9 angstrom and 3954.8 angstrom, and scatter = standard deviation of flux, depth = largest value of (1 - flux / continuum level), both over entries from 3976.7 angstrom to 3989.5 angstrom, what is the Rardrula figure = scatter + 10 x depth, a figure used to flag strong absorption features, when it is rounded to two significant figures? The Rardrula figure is 3.0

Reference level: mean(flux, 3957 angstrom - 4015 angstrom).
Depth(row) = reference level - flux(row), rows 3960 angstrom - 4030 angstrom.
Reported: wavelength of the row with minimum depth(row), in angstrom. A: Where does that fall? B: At 4008.87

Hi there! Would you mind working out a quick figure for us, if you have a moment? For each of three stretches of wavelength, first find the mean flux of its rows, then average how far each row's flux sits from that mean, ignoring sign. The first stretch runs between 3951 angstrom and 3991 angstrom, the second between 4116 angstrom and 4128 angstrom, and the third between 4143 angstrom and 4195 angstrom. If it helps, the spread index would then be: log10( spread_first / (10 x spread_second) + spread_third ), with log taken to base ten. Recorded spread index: -0.17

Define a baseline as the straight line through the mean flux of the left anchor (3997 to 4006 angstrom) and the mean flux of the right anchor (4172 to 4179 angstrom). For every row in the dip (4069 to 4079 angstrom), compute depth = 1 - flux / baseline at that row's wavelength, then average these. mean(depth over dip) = 0.04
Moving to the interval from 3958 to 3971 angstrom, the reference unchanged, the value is 0.19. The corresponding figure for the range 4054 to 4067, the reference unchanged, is -0.06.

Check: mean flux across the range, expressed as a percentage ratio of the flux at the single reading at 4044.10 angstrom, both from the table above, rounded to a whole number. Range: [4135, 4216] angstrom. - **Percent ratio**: 92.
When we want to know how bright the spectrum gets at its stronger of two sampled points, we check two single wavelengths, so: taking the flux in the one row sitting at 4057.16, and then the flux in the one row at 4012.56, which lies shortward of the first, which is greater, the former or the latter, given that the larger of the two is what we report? 6.85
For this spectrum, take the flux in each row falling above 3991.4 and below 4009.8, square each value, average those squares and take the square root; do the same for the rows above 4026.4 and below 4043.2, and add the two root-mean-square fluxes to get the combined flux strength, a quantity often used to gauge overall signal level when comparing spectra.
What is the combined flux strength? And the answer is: 14.1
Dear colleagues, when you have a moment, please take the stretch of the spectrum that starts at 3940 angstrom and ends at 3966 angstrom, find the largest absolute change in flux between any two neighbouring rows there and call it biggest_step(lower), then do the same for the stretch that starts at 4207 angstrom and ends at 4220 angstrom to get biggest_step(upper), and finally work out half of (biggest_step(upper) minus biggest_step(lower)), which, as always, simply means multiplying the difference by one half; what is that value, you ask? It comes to -0.4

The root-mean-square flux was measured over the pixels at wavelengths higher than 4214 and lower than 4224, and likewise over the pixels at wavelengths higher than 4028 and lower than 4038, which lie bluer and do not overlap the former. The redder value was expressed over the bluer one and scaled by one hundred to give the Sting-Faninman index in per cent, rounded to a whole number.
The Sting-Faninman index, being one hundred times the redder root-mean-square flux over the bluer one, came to 97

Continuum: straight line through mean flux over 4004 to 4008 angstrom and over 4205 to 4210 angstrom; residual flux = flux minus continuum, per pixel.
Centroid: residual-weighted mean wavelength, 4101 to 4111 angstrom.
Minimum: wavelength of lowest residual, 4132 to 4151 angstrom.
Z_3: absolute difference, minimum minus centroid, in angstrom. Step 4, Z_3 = 42.7 angstrom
